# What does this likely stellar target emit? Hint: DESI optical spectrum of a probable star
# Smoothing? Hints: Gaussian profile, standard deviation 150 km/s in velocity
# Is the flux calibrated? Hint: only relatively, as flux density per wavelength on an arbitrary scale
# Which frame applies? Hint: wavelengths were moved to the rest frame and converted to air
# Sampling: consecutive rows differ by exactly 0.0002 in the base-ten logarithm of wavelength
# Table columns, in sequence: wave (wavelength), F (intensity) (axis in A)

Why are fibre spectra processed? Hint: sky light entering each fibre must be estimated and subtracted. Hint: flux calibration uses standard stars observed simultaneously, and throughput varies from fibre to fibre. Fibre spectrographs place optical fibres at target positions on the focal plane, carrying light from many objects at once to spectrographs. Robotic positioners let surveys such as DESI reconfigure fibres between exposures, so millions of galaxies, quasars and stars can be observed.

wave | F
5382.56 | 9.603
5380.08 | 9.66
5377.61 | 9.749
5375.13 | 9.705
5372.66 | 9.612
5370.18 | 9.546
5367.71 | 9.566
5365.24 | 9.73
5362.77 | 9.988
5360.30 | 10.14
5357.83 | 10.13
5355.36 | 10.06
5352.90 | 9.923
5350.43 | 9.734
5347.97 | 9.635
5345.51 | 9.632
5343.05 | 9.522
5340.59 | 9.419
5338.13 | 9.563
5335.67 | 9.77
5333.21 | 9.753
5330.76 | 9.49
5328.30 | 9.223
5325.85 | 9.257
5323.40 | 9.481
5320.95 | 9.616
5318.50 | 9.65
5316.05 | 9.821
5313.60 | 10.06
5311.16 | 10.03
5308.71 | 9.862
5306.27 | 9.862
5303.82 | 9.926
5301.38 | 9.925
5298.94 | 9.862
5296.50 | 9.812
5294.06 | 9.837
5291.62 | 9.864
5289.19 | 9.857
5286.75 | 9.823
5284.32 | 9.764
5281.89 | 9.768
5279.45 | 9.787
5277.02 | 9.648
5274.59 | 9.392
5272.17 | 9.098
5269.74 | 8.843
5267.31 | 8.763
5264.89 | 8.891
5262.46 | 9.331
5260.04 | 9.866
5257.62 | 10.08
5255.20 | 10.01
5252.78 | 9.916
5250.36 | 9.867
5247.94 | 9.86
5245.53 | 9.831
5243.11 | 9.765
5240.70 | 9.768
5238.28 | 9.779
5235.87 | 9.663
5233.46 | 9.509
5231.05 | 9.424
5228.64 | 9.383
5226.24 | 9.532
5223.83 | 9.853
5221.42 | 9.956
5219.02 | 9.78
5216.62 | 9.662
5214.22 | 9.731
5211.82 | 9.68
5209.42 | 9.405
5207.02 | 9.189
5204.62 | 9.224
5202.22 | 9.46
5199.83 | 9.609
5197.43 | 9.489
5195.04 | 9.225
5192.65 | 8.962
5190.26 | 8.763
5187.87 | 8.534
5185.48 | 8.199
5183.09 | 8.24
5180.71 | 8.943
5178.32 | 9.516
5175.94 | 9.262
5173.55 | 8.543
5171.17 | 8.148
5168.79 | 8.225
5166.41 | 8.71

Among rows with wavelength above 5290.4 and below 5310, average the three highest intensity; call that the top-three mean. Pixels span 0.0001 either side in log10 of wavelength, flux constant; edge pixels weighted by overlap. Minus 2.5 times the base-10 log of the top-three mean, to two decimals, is -2.49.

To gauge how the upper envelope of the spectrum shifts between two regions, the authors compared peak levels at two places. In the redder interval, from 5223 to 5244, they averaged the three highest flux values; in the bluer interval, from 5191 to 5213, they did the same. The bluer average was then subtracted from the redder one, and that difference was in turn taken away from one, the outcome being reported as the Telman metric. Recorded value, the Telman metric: 0.79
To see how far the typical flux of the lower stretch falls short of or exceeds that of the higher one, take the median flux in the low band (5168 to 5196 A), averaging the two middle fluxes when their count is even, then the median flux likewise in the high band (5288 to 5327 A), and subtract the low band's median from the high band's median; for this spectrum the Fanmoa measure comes 1.2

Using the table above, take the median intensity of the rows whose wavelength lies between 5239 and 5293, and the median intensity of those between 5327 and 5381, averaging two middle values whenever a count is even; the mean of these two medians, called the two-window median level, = 9.73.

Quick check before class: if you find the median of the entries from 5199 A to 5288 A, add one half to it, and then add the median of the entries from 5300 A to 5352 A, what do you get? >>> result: 19.8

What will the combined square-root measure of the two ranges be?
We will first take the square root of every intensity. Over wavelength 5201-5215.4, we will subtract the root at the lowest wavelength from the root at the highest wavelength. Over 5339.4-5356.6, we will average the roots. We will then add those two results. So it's 3.16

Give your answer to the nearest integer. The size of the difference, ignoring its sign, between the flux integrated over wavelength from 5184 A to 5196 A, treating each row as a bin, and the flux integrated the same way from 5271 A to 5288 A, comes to 59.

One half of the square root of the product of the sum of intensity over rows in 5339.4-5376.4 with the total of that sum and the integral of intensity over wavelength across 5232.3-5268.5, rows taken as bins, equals 135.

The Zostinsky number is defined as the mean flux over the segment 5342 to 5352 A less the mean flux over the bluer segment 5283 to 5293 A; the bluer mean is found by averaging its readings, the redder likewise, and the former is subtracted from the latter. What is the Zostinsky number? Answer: -0.2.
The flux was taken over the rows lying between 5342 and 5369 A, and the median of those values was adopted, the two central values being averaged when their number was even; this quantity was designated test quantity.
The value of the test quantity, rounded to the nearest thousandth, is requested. 9.734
